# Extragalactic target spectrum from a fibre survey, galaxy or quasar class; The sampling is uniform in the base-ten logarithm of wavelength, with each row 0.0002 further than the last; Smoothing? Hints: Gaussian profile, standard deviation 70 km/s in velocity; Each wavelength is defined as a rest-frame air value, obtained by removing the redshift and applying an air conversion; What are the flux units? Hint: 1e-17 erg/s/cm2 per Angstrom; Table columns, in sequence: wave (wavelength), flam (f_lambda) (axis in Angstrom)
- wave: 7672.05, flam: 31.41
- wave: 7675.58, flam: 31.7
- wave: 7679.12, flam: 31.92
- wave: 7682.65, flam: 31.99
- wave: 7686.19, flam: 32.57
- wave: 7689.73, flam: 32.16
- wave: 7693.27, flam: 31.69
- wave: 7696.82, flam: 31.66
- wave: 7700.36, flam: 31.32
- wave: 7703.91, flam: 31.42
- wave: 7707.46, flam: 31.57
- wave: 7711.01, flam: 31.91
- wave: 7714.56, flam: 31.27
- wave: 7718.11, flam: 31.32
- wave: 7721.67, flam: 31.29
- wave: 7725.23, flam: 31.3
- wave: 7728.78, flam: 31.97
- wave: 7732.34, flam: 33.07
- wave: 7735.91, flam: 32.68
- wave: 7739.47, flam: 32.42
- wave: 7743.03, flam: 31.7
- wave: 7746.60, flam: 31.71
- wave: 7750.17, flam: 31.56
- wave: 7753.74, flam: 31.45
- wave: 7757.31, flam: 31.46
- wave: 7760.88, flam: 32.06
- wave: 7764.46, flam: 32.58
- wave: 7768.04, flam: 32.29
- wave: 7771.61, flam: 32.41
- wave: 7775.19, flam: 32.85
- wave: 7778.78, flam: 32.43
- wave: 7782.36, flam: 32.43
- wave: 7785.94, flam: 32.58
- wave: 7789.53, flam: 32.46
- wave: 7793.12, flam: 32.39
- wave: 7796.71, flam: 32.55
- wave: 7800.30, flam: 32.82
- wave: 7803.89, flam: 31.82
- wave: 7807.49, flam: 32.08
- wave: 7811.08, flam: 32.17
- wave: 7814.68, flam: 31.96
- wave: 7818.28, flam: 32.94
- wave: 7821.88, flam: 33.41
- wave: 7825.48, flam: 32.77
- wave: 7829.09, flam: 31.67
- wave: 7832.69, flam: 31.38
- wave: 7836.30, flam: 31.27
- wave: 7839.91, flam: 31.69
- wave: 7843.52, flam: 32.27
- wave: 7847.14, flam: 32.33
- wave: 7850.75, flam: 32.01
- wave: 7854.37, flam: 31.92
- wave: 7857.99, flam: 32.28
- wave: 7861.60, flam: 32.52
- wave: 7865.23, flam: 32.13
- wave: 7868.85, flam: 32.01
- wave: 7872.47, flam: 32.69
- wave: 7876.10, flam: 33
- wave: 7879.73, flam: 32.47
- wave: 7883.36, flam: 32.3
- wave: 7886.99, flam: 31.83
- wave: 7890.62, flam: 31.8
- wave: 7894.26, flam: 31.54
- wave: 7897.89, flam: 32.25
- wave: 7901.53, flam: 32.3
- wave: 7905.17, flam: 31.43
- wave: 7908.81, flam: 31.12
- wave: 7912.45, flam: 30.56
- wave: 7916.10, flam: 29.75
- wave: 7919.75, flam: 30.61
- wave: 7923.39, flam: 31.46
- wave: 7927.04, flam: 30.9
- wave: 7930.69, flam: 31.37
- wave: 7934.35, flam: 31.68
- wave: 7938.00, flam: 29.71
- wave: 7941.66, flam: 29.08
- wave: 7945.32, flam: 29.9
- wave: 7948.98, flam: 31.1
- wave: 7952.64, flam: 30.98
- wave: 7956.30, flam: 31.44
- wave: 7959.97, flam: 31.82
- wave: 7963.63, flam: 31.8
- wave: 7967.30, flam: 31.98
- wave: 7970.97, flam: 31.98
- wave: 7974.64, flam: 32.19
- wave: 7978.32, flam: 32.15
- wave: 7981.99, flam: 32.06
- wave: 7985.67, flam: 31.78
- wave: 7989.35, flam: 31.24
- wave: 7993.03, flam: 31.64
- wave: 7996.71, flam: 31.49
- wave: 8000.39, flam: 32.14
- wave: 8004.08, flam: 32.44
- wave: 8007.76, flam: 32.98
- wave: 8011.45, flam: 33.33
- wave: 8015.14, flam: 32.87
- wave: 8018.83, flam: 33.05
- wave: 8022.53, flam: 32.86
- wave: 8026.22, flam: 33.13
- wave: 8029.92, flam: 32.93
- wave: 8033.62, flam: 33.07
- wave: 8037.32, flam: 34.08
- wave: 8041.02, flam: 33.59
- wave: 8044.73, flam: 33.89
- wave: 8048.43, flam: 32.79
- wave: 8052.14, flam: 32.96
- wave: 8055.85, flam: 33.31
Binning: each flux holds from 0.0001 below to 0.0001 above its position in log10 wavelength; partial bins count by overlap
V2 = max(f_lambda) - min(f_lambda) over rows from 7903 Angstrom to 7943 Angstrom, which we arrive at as 2.60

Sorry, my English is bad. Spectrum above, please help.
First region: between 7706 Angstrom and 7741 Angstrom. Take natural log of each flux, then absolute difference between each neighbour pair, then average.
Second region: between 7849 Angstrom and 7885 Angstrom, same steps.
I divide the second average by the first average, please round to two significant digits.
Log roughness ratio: 0.82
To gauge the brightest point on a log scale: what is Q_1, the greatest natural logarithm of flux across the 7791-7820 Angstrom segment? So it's 3.49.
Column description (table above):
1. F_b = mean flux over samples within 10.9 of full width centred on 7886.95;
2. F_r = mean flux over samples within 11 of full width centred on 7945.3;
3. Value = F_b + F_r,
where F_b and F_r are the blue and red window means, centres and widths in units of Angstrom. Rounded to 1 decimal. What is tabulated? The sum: 62.0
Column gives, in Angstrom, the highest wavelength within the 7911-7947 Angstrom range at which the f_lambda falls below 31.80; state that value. 7945.32 Angstrom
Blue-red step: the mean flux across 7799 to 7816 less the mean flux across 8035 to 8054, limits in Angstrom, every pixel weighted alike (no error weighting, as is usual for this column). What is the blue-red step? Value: -1.3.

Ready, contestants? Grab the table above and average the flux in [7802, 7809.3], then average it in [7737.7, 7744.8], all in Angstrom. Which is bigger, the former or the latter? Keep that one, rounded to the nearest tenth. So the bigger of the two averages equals 32.1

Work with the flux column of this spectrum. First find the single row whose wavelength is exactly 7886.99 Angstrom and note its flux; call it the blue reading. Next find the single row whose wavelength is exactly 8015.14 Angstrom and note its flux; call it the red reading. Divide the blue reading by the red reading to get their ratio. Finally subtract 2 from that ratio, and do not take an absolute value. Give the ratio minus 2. -1.03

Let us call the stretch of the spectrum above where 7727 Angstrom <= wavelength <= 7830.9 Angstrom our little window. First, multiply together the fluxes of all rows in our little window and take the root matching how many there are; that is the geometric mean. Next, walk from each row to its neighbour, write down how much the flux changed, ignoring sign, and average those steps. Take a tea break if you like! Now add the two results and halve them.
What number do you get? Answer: 16.3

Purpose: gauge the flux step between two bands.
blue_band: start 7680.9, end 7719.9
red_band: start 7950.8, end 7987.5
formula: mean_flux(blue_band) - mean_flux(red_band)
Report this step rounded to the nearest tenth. -0.1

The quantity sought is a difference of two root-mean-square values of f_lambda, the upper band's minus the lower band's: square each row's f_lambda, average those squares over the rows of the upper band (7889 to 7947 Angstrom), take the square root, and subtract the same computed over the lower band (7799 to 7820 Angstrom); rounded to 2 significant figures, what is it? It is -1.3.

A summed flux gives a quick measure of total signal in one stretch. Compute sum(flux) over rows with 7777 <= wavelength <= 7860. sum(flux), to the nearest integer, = 742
